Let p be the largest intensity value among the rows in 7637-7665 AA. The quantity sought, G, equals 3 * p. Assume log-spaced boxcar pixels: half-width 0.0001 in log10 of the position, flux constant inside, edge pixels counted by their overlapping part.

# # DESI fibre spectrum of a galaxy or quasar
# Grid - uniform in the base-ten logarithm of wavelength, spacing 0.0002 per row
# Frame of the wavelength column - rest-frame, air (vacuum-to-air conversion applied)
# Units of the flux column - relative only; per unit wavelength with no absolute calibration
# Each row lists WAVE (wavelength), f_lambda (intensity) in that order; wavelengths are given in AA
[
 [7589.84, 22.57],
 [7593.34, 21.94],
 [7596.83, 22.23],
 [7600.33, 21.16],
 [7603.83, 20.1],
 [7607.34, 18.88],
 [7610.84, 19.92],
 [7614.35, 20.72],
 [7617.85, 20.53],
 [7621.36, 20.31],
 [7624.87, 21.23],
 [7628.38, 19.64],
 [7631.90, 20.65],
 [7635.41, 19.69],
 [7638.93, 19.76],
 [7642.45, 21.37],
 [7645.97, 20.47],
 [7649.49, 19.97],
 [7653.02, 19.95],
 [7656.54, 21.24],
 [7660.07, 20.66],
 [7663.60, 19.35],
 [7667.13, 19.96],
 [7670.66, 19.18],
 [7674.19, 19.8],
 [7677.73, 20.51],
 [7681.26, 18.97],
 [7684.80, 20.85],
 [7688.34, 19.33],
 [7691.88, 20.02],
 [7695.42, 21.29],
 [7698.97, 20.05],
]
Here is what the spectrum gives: 64.1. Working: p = 21.37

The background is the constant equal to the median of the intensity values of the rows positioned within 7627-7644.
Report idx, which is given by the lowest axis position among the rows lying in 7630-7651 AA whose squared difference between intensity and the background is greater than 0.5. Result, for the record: 7631.90 AA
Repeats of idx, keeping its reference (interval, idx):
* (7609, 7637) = 7614.35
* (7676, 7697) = 7677.73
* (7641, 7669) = 7642.45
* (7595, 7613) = 7596.83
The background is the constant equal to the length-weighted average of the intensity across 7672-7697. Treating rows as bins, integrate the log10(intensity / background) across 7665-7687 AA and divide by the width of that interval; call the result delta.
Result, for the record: -0.005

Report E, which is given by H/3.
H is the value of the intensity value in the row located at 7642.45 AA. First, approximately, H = 21.37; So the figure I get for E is 7.1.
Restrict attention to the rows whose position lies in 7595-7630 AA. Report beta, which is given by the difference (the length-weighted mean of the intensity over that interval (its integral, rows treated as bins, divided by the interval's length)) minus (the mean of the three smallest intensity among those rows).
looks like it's 1.00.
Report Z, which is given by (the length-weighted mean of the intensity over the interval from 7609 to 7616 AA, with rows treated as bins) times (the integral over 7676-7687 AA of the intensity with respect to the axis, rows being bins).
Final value 4484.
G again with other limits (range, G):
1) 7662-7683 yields 61.5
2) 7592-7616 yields 66.7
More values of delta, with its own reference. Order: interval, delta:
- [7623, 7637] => 0.004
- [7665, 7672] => -0.011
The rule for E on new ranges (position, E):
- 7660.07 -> 6.9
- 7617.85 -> 6.8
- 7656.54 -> 7.1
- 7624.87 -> 7.1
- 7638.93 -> 6.6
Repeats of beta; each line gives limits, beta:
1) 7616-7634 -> 0.31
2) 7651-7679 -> 0.62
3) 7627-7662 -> 0.64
